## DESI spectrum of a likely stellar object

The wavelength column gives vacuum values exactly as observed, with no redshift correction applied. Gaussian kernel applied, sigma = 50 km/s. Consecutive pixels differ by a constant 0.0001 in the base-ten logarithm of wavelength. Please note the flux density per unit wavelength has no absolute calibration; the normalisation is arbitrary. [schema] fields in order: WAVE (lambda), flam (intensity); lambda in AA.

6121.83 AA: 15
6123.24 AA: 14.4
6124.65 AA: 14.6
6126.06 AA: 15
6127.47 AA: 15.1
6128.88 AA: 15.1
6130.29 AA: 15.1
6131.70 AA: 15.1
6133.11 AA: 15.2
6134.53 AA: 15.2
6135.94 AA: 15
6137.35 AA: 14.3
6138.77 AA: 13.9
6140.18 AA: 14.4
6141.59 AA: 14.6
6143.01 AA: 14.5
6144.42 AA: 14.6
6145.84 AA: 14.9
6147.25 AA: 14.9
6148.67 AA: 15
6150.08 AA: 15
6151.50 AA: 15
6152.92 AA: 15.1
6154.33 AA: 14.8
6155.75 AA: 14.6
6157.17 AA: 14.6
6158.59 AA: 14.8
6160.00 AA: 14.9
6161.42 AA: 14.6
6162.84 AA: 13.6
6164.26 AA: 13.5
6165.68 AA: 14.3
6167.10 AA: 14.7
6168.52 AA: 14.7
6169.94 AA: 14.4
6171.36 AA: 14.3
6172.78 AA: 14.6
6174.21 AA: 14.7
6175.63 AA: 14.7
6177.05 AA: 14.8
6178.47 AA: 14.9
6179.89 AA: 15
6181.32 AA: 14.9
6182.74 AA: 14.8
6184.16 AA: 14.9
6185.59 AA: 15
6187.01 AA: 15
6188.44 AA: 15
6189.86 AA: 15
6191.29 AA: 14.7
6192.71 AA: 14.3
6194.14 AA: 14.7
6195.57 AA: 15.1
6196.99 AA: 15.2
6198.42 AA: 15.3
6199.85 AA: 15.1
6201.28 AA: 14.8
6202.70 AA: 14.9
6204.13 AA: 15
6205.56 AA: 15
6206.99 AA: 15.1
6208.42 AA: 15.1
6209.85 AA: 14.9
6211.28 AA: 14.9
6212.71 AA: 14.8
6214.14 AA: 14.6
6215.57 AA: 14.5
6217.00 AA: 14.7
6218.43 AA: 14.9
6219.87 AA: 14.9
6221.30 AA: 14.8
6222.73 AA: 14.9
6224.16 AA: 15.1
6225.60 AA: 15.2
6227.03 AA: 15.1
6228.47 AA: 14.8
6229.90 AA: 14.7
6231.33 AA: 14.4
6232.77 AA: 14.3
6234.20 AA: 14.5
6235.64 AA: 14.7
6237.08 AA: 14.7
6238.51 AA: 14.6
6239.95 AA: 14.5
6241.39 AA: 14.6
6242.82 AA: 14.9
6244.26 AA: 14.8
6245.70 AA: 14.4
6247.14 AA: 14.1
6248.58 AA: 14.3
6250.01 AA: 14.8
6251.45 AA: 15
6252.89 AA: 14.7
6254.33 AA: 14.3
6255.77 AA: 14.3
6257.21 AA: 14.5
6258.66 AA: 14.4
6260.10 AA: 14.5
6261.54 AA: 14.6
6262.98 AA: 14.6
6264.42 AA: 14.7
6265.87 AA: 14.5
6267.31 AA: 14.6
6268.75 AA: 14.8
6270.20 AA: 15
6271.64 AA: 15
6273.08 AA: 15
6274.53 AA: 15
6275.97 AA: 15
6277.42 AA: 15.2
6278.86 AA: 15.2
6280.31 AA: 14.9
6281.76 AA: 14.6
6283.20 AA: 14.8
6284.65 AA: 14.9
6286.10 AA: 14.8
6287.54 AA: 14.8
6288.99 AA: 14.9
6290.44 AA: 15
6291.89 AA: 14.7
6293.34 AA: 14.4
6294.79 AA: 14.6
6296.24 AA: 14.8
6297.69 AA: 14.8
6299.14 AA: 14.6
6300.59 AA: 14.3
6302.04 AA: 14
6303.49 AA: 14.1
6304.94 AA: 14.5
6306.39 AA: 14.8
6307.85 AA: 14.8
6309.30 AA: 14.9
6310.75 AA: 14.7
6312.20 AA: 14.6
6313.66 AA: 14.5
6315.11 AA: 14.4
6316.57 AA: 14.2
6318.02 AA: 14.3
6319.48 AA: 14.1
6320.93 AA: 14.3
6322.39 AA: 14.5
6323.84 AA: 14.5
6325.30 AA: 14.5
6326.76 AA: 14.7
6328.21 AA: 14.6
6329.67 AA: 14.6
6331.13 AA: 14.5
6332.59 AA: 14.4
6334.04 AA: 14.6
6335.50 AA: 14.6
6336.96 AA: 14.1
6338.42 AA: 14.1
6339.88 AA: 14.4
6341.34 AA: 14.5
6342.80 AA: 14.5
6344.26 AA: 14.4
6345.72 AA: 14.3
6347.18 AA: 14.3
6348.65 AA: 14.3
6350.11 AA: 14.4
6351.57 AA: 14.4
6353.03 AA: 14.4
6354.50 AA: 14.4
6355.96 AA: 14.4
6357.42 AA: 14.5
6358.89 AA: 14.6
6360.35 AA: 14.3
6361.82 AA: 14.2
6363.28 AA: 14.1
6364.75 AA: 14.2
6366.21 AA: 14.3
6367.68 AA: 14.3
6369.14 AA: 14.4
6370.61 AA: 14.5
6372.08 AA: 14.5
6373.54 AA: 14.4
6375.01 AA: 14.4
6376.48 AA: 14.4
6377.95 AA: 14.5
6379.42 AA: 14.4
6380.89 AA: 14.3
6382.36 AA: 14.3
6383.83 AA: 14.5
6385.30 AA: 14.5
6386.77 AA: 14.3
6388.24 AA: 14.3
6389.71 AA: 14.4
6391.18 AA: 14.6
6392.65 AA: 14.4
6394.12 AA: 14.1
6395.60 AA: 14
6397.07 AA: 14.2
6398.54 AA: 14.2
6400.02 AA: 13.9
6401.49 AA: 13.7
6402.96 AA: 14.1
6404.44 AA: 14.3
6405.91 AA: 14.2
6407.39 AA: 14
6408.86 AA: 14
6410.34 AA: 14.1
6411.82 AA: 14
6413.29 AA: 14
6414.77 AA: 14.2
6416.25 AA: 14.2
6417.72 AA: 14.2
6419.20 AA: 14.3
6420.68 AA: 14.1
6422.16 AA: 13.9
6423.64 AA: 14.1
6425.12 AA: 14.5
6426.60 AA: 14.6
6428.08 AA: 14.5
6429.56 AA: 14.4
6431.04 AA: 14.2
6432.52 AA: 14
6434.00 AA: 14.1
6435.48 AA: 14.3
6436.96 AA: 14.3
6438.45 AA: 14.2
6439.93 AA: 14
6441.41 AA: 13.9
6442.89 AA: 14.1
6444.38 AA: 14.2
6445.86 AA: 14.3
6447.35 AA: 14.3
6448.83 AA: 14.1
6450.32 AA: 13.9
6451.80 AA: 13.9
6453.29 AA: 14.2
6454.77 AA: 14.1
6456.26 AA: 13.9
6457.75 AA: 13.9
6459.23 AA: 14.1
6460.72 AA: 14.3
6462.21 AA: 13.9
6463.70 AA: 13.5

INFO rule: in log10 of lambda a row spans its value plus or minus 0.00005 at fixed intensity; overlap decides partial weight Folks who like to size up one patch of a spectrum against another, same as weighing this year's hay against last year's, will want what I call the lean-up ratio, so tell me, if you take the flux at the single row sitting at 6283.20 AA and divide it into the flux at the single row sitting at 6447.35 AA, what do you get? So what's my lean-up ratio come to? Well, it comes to 0.97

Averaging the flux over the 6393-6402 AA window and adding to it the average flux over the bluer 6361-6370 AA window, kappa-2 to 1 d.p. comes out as 28.3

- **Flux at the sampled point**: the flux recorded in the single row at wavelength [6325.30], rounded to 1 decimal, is 14.5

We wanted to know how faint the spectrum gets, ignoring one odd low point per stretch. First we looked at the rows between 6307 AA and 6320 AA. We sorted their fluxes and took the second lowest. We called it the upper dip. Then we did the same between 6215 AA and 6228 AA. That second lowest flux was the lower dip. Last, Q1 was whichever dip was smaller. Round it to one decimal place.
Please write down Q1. 14.2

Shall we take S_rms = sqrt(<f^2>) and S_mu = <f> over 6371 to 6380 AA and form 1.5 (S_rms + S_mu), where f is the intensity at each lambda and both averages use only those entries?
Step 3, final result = 43.3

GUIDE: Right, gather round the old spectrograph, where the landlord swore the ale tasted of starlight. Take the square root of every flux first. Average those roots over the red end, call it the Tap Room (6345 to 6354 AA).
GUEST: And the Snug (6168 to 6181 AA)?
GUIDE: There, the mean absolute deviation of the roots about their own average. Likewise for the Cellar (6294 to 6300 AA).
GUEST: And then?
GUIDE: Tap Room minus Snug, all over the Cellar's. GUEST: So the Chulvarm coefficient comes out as 289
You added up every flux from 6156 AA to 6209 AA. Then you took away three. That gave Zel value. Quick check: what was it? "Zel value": 543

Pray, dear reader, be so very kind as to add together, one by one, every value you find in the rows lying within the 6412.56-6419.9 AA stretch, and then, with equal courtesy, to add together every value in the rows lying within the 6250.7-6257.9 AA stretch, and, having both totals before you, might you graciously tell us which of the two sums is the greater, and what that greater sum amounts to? 73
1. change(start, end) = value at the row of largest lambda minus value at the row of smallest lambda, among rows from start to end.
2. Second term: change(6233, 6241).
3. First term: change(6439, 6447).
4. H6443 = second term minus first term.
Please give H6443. -0.3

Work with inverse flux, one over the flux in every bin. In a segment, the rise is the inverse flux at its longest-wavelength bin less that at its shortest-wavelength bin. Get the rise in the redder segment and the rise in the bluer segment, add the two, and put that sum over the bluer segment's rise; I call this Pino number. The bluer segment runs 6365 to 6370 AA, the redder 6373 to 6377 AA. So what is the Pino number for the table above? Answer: 1.0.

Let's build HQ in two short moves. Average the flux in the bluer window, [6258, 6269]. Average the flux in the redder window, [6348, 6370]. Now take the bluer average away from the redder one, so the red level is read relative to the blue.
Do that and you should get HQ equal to -0.2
